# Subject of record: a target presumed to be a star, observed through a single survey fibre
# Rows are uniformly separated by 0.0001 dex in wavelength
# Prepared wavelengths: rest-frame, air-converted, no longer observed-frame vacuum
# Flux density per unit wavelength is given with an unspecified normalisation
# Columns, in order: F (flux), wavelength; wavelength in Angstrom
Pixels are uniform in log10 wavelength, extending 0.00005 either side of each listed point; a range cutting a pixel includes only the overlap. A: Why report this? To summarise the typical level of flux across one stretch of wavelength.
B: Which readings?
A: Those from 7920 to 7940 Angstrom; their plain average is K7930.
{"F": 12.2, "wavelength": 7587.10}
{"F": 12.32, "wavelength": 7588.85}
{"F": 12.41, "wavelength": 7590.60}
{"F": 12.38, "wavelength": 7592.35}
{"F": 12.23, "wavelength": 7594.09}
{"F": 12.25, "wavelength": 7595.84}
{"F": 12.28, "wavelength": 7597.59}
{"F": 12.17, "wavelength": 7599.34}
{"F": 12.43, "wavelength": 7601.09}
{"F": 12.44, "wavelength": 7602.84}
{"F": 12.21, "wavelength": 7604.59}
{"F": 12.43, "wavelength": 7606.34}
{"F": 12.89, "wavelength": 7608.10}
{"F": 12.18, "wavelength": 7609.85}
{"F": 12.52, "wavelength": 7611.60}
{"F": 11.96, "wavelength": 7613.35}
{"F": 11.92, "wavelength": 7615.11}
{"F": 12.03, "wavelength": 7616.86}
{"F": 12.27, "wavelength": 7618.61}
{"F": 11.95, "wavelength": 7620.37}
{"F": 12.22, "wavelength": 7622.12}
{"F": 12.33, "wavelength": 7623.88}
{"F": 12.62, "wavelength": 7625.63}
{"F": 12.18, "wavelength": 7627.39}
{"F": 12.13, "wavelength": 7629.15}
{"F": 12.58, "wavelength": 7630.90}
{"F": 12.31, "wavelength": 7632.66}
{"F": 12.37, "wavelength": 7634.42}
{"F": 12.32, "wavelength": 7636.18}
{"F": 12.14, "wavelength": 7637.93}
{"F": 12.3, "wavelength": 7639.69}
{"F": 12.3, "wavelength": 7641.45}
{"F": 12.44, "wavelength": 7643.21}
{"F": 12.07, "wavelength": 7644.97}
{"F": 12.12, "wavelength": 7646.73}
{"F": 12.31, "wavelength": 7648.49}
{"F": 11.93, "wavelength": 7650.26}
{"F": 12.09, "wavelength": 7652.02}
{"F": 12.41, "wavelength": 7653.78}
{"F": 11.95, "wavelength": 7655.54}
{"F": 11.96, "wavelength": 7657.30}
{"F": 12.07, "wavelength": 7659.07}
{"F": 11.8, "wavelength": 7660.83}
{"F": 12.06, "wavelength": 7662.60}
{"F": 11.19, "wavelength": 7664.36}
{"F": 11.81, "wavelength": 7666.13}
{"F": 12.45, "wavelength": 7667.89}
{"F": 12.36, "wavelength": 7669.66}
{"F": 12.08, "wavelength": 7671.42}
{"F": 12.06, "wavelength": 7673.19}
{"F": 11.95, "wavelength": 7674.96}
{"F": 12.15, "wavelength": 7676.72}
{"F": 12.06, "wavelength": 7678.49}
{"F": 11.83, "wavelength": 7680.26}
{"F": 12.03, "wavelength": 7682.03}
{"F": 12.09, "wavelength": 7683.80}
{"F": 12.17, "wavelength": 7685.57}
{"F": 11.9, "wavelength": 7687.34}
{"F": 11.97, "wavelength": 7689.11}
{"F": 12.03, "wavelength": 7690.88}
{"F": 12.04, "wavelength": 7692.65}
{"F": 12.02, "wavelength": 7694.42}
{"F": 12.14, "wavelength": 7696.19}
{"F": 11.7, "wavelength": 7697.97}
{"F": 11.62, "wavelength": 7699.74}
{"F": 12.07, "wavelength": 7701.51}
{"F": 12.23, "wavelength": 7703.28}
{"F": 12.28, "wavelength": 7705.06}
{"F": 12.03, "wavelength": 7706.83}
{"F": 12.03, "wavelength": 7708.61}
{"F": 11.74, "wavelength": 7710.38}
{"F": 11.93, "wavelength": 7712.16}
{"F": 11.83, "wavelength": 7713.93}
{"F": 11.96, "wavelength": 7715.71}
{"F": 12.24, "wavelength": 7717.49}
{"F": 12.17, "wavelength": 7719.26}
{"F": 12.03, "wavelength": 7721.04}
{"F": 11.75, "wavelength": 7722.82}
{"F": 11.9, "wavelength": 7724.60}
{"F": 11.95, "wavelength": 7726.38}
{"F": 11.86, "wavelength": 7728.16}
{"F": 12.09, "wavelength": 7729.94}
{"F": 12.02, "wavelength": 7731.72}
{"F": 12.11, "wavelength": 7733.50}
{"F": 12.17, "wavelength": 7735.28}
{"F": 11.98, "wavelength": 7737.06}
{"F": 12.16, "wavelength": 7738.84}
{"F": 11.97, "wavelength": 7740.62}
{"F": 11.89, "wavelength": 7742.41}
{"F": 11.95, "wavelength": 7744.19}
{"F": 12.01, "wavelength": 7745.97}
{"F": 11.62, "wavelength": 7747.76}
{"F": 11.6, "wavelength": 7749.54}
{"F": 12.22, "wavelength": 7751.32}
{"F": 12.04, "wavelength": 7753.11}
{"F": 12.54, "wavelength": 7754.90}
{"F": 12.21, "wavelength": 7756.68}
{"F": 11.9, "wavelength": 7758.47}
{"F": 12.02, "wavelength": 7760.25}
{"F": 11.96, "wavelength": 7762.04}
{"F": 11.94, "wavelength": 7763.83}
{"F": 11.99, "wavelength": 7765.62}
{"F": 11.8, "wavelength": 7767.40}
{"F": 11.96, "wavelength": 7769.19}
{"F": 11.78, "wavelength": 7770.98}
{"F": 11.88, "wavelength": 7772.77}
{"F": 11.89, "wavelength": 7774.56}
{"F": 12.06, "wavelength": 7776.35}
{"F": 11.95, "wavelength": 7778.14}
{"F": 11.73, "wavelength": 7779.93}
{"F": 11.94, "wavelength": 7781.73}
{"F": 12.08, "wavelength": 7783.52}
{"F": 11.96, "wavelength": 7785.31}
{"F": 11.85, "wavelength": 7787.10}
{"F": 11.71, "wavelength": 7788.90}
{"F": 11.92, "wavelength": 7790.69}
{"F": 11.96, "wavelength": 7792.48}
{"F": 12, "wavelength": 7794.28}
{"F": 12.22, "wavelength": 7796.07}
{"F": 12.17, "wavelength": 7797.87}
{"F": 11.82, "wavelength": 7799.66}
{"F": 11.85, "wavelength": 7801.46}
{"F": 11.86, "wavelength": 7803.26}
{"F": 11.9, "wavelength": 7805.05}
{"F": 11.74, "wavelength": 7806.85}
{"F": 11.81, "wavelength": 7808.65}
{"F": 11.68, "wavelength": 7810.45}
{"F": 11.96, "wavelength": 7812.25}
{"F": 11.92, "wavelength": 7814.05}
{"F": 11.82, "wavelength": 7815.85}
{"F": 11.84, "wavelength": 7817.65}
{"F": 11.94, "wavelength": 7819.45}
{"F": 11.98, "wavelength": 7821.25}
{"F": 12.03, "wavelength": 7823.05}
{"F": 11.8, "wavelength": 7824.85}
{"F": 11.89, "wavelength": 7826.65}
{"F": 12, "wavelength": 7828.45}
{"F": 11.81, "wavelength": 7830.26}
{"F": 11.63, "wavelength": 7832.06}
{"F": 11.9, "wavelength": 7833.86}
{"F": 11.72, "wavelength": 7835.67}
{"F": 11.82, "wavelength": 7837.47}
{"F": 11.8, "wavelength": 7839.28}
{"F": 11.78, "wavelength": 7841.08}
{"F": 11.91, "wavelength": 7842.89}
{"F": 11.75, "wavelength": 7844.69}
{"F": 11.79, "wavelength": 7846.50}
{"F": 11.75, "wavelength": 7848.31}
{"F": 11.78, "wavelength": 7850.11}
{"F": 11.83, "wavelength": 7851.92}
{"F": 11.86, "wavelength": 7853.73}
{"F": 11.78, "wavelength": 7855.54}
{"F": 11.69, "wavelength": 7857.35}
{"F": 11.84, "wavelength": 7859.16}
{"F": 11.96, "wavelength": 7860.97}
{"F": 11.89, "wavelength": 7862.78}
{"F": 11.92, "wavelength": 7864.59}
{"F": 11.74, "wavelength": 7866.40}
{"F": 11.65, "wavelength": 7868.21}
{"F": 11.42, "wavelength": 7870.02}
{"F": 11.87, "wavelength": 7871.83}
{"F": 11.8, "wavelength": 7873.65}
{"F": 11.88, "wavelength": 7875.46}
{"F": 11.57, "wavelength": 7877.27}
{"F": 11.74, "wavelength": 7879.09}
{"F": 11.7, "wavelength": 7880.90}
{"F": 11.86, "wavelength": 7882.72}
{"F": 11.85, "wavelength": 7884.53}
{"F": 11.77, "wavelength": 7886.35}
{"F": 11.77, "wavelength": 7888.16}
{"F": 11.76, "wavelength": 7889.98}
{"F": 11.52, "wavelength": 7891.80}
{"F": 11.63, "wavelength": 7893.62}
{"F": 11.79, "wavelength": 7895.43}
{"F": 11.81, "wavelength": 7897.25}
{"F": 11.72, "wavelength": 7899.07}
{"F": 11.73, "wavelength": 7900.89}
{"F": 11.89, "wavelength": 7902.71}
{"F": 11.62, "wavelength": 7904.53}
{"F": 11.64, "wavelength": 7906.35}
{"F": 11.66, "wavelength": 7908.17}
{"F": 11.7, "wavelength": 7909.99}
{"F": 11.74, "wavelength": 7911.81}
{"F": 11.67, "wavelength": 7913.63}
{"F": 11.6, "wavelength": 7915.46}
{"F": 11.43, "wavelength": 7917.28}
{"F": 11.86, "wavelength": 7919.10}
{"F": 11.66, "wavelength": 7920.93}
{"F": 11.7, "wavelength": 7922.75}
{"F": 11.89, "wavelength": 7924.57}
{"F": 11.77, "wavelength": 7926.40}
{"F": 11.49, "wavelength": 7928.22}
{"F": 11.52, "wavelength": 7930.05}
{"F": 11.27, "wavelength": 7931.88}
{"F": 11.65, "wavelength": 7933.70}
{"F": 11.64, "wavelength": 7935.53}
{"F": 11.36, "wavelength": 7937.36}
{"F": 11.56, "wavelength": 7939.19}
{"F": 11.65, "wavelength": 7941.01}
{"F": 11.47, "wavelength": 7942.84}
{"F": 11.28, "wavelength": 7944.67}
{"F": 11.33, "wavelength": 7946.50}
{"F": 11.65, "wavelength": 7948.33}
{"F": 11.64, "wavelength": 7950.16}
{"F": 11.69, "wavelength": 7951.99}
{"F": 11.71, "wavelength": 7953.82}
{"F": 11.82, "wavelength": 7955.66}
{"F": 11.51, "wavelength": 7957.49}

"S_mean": 11.6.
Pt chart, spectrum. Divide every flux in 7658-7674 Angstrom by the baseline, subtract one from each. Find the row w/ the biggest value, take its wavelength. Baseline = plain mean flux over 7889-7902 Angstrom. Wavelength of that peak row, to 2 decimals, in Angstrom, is 7667.89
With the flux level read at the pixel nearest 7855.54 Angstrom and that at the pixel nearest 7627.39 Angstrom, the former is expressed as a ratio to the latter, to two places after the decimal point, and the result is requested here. 0.97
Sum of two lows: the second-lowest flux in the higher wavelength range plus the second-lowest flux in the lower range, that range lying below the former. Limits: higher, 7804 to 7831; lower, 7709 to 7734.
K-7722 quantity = 23.5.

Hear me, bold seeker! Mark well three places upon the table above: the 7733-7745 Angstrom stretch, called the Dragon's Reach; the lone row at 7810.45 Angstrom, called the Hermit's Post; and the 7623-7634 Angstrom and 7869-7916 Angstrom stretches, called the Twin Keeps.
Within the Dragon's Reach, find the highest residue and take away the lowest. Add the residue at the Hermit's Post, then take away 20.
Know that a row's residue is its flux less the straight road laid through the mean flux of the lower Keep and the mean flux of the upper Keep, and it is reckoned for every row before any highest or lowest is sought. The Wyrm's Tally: -20.0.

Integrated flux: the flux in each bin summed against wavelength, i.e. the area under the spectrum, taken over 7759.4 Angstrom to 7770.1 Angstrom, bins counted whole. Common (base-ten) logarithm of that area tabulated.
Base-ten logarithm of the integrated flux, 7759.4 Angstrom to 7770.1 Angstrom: 2.11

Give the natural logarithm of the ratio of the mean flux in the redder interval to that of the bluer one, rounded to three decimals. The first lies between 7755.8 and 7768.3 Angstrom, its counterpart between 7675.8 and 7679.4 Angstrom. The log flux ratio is -0.011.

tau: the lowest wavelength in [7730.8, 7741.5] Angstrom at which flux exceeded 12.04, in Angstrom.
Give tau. 7733.50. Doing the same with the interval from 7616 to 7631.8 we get 7618.61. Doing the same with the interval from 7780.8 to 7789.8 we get 7783.52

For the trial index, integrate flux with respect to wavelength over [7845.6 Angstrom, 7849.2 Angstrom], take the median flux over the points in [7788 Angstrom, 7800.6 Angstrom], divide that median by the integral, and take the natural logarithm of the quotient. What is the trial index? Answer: -1.3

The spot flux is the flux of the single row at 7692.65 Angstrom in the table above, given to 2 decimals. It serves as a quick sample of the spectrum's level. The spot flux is 12.04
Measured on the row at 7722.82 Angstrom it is 11.75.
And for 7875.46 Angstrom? 11.88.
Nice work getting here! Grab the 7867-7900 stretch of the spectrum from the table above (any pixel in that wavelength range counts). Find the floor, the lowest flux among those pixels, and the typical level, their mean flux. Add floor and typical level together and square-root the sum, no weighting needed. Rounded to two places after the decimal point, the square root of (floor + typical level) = 4.81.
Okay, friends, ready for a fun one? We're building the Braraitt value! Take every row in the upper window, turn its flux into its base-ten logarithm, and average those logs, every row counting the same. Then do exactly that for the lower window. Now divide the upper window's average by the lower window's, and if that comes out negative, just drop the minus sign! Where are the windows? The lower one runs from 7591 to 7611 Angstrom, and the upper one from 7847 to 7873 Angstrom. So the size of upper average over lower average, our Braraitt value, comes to 0.981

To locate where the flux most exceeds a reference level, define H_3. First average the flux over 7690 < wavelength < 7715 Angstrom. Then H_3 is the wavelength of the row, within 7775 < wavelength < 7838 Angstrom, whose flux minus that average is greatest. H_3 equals 7796.07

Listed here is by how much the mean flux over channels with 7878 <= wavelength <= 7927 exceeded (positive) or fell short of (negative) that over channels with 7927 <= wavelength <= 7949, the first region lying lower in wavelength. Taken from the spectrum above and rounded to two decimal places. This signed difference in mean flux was 0.23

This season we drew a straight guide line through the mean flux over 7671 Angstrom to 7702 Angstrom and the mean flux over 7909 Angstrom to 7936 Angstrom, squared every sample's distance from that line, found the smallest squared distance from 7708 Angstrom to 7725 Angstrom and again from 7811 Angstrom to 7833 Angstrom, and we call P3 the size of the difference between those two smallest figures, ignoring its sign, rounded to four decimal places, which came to 0.0001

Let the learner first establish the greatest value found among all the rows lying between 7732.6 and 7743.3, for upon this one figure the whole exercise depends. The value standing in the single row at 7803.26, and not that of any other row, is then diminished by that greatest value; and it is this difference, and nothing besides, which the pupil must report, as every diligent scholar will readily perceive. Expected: -0.31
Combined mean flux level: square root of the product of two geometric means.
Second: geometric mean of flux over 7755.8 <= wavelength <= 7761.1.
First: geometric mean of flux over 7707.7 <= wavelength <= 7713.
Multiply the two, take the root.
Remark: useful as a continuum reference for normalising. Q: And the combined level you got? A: 12.0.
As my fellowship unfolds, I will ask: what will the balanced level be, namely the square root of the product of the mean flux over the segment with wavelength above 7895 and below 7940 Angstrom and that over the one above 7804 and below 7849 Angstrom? 11.7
